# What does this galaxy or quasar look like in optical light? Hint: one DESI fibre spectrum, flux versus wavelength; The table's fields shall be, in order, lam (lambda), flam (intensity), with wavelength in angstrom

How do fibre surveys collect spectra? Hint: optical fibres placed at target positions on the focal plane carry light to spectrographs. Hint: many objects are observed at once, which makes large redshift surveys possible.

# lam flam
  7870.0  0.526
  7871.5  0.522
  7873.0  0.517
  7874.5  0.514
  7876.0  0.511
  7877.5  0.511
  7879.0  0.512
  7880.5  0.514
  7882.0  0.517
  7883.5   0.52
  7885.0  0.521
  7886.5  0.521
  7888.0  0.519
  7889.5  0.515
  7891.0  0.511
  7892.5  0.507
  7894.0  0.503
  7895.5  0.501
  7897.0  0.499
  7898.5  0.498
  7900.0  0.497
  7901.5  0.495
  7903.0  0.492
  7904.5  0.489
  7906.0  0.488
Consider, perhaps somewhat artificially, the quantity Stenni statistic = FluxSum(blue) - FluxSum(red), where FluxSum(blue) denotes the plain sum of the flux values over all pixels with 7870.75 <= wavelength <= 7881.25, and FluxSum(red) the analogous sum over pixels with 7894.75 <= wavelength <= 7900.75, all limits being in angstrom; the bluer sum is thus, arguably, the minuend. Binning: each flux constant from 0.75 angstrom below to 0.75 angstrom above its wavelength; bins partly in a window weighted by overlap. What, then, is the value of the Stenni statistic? 1.6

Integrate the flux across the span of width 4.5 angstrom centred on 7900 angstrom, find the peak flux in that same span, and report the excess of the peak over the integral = -1.737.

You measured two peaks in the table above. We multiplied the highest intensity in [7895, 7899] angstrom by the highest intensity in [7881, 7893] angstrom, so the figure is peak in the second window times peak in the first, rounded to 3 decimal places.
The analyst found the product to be 0.261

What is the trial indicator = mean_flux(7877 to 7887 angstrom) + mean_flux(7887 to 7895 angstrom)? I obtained 1.028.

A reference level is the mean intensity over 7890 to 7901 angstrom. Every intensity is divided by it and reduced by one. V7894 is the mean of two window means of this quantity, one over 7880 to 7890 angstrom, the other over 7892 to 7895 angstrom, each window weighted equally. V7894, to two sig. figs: 0.018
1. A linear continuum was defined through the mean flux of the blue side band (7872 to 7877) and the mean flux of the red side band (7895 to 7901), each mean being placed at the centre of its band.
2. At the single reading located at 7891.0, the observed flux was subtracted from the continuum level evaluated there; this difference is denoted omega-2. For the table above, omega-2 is -0.0078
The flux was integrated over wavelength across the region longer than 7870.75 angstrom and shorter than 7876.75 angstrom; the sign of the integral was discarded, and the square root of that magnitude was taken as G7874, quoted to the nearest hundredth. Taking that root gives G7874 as 1.76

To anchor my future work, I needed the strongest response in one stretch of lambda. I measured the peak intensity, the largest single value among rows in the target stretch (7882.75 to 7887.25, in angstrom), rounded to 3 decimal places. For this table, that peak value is 0.521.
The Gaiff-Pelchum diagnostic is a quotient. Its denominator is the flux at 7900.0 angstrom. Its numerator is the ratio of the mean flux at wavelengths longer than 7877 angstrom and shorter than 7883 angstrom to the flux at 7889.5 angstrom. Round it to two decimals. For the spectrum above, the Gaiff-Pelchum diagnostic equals 2.01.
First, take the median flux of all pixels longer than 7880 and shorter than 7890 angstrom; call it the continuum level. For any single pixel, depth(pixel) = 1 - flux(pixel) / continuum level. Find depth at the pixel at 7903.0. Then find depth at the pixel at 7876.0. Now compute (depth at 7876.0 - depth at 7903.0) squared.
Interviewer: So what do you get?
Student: 0.0013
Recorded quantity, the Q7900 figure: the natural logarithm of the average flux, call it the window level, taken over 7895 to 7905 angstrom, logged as -0.701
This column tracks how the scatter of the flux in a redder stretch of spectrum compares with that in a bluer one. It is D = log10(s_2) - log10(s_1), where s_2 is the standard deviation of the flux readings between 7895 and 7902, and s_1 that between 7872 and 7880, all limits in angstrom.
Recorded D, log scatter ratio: -0.06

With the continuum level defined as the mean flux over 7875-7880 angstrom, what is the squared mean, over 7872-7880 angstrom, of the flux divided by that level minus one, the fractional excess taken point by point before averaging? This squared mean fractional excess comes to 0.0000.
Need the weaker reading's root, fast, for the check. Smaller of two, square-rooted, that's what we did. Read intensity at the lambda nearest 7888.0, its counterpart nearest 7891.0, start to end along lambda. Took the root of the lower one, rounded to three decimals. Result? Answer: 0.715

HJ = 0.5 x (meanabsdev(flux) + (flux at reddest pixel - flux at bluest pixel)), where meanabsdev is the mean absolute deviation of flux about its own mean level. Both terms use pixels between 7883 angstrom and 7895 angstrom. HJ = -0.0056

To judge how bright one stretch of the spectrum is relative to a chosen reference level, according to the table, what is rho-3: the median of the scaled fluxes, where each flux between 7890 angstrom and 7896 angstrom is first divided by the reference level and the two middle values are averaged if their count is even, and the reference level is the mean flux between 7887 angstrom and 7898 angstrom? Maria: 0.99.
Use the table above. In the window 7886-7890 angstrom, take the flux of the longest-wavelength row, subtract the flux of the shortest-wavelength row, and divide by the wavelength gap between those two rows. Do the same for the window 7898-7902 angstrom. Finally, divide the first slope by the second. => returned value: 2.0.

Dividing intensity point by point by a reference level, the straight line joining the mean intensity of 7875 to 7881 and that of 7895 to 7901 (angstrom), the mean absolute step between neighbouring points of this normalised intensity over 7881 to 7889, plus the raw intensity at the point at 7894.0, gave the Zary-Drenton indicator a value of 0.507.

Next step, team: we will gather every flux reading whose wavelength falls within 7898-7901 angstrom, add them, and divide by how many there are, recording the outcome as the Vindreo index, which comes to 0.497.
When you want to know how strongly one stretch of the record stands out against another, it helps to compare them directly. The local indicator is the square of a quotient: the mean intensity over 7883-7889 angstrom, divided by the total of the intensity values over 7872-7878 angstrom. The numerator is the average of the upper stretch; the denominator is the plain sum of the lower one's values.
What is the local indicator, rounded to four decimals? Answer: 0.0642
